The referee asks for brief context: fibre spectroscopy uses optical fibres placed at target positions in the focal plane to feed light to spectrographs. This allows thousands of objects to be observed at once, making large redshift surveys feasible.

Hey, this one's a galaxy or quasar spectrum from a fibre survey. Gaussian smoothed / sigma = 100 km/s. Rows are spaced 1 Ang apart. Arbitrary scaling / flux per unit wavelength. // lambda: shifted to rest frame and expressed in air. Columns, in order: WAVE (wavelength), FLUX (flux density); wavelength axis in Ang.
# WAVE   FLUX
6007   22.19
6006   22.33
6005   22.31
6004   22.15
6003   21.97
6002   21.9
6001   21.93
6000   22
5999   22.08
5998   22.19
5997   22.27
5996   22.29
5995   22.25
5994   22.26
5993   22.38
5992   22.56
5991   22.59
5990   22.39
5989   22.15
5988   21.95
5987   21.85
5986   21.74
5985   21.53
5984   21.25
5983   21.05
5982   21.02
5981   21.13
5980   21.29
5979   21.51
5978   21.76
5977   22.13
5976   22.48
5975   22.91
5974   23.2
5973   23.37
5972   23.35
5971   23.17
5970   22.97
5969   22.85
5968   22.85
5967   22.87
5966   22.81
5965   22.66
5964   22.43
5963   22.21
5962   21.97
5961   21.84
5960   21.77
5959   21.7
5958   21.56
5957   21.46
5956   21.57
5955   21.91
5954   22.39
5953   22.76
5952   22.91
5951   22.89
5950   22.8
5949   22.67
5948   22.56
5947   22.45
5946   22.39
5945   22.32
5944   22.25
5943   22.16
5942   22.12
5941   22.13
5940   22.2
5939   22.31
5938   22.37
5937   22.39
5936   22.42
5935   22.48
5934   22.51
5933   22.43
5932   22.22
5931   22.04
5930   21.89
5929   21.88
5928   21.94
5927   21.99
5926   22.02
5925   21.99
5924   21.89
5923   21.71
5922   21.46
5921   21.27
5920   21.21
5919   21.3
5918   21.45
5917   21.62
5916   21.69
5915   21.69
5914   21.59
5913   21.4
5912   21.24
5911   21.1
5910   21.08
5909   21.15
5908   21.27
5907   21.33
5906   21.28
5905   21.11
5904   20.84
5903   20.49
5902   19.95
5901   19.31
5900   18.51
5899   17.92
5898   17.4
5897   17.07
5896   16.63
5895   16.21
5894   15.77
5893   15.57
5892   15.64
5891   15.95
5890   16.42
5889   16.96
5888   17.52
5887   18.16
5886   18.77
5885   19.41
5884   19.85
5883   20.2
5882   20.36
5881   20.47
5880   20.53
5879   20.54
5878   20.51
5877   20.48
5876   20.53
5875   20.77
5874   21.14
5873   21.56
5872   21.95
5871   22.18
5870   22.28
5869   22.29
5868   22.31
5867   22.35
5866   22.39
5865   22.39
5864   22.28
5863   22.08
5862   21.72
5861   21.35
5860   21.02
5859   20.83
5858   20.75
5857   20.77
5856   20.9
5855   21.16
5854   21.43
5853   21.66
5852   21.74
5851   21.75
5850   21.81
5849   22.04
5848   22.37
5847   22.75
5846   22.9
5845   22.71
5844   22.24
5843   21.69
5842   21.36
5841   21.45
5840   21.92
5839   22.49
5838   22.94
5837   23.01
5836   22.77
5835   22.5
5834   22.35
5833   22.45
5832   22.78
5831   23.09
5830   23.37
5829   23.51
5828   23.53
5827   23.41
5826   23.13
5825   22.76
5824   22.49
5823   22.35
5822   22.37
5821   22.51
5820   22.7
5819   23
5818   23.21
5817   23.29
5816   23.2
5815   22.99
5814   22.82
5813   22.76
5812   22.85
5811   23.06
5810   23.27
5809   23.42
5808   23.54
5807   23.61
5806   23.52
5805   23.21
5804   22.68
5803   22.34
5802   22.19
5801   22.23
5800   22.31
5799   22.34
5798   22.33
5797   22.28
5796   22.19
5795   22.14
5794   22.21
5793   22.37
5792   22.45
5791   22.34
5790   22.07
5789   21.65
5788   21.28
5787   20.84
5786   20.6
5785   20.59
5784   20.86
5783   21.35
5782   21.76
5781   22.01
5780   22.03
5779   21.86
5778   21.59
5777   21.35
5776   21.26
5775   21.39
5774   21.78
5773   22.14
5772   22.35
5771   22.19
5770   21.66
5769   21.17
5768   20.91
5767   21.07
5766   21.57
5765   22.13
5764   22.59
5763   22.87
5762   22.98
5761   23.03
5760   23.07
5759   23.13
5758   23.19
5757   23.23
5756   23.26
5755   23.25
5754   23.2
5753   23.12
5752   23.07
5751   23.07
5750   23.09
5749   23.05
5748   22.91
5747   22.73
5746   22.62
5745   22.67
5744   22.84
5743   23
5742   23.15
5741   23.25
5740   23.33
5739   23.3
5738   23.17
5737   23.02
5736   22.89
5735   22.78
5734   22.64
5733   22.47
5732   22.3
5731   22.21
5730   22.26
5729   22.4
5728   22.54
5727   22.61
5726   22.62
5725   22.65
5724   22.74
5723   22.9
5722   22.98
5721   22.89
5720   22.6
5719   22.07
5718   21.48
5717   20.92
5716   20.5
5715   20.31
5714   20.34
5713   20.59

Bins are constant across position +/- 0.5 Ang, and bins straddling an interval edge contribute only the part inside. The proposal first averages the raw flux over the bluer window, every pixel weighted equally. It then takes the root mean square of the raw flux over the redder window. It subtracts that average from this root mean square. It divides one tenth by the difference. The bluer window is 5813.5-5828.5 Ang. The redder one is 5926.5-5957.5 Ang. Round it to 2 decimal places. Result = -0.16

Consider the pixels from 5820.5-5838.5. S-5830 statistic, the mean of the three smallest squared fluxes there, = 500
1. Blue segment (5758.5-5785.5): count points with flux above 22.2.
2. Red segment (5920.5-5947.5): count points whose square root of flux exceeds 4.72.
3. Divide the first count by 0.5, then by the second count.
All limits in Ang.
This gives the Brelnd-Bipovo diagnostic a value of 1.4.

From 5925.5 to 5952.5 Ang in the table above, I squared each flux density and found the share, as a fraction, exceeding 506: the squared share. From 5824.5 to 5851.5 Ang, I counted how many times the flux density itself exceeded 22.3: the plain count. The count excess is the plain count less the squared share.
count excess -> 19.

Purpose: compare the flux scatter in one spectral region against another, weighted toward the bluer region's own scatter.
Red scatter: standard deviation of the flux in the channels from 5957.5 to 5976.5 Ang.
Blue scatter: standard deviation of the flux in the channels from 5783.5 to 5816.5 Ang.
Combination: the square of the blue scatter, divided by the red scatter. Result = 1.2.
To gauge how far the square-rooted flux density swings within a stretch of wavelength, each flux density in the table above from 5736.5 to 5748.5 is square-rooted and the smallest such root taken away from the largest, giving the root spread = 0.07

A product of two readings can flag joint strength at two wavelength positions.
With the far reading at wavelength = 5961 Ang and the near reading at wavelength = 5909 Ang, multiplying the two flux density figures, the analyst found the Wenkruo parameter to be 462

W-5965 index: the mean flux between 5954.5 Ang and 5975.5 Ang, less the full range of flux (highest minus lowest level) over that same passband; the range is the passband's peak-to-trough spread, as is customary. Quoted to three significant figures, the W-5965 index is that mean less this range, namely 20.5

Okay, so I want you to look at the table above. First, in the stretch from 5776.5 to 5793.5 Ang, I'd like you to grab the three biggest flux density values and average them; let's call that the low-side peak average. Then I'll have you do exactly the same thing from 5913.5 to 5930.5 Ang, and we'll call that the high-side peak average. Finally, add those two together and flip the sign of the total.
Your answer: -44.4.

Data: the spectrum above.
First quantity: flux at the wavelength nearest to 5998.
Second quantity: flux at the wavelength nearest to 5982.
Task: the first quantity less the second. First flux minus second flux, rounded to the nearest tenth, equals 1.2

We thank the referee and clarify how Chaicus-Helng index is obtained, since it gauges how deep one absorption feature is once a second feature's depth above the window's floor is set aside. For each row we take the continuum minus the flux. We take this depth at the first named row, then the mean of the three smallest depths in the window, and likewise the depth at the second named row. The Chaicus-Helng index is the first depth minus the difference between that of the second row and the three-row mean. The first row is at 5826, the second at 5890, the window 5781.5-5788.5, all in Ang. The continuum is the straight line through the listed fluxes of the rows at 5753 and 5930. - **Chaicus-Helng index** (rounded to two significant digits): -4.8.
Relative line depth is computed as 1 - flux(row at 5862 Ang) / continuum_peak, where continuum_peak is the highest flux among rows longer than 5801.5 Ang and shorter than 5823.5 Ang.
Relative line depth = 0.080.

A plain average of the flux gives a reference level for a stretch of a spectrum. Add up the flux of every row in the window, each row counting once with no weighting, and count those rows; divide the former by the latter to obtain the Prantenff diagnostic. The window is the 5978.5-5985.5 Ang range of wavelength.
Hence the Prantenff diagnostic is 21.3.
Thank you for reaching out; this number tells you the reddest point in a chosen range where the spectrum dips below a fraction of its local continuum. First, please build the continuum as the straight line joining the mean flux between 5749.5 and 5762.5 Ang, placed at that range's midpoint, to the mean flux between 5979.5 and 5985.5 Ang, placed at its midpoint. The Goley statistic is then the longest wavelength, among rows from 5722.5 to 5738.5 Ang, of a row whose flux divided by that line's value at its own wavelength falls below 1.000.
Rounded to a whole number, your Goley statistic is 5738 Ang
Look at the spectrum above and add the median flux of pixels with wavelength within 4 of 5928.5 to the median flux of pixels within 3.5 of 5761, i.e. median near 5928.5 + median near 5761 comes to 45.0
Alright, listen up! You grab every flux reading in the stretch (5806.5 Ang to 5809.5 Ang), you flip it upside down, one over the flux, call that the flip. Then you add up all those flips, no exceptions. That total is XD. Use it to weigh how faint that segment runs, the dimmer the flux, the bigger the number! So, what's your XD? 0.13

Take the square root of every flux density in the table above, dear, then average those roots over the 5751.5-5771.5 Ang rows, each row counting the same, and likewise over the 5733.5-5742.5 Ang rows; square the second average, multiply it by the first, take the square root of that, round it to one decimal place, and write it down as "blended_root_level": 10.5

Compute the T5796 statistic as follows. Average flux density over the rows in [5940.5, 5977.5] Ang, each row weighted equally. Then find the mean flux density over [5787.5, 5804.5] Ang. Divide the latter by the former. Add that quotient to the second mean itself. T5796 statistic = 23.19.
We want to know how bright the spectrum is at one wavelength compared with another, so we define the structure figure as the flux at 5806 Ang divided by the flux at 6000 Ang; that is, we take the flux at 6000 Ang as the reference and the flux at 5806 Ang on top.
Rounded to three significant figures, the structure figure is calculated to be 1.07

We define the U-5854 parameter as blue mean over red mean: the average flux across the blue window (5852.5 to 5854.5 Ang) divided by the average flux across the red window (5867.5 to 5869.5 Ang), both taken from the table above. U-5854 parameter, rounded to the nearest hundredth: 0.97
